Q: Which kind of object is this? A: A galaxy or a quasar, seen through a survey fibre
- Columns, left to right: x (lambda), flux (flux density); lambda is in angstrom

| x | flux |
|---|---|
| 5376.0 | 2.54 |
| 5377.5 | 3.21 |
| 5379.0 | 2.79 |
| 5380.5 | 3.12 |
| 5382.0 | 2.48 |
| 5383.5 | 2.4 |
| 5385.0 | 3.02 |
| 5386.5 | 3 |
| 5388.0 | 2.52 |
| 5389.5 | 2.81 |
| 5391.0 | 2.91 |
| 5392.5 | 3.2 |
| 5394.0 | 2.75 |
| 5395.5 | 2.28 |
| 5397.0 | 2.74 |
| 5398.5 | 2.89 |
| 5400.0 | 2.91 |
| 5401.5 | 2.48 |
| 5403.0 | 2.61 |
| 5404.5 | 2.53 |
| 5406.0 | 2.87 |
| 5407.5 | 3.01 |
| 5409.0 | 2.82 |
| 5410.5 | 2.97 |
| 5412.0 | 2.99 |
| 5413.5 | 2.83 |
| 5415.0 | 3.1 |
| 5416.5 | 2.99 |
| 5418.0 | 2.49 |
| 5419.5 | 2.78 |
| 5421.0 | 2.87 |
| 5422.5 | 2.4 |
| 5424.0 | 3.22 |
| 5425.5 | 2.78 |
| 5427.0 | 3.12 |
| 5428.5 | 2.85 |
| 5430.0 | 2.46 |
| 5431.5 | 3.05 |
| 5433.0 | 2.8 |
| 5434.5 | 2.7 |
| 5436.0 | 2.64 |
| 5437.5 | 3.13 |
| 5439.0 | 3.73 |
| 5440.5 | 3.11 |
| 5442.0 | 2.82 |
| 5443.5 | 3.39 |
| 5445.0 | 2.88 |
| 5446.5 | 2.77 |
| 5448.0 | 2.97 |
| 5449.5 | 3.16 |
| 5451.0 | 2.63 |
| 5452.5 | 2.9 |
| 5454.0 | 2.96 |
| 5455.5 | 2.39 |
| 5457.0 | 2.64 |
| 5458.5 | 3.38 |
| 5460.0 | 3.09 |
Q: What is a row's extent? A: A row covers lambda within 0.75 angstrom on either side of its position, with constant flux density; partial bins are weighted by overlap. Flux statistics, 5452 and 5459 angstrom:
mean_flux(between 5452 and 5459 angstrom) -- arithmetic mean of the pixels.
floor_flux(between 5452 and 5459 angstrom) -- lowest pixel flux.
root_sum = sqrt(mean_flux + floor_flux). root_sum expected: 2.29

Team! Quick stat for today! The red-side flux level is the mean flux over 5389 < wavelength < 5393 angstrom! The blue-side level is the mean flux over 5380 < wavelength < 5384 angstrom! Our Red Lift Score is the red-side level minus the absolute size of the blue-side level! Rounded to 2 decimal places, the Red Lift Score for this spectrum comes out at 0.31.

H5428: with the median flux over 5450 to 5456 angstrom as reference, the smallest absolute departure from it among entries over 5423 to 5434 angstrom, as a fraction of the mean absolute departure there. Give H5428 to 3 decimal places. 0.068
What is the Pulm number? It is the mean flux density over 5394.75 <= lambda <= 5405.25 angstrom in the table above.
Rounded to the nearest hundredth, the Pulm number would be 2.63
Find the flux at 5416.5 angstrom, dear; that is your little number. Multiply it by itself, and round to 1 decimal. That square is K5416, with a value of 8.9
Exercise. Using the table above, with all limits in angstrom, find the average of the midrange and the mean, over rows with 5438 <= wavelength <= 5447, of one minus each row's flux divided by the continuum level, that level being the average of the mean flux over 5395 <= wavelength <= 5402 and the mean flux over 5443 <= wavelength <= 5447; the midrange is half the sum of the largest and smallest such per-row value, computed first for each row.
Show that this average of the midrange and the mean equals -0.122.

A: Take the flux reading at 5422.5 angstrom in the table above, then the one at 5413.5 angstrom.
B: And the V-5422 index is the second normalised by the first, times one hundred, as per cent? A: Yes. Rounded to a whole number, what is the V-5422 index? 118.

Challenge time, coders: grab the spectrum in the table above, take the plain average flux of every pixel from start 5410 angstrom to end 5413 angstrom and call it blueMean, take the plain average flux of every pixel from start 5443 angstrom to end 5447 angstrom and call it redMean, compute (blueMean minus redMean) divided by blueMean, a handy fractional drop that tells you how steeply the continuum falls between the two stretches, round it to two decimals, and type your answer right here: -0.01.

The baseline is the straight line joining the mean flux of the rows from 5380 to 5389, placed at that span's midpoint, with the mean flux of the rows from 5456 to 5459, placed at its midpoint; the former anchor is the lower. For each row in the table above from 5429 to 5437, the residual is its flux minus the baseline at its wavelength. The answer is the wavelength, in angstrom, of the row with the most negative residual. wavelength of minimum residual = 5430.0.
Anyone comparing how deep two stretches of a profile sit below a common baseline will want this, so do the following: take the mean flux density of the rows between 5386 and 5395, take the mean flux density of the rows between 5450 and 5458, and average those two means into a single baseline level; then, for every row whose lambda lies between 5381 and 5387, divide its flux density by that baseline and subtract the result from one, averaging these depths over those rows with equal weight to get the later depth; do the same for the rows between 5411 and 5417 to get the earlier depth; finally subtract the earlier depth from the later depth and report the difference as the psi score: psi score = 0.09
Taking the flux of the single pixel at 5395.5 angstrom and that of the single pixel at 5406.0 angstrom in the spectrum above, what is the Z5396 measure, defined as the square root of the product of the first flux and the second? 2.6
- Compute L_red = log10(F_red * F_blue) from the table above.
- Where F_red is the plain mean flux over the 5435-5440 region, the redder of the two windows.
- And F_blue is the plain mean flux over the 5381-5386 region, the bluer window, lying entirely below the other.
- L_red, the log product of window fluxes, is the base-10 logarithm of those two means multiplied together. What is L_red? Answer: 0.92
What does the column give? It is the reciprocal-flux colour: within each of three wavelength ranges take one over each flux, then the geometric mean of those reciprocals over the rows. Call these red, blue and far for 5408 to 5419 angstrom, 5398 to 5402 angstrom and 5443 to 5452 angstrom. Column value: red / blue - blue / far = -0.118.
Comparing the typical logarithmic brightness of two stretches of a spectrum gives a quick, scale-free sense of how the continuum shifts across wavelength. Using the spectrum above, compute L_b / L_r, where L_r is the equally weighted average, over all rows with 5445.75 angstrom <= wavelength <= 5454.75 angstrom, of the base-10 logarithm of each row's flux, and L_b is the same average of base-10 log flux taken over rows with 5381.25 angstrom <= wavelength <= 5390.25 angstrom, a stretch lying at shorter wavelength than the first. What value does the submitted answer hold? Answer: 0.93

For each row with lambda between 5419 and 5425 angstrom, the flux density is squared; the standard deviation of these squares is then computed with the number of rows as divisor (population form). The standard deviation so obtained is 1.64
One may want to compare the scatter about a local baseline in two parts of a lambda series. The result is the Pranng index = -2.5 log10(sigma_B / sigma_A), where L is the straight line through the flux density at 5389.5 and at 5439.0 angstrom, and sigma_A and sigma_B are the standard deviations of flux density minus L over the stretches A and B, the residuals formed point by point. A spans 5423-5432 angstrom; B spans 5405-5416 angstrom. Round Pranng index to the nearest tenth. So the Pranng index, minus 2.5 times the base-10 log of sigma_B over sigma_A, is 1.2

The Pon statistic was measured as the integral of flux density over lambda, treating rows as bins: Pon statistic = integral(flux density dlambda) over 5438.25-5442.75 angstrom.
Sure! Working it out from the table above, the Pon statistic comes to 14.5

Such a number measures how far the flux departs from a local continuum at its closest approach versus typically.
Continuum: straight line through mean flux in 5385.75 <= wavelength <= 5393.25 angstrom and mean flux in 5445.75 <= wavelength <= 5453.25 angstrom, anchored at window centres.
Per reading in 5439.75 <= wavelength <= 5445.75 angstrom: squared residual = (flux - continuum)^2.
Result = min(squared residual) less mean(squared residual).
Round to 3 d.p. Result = -0.077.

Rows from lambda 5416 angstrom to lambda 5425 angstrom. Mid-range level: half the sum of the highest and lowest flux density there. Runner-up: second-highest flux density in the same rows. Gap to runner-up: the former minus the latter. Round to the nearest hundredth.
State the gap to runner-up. -0.18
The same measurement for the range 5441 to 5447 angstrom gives 0.20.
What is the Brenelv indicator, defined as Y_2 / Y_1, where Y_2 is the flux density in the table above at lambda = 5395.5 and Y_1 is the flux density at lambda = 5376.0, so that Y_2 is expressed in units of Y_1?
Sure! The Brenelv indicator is 0.90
